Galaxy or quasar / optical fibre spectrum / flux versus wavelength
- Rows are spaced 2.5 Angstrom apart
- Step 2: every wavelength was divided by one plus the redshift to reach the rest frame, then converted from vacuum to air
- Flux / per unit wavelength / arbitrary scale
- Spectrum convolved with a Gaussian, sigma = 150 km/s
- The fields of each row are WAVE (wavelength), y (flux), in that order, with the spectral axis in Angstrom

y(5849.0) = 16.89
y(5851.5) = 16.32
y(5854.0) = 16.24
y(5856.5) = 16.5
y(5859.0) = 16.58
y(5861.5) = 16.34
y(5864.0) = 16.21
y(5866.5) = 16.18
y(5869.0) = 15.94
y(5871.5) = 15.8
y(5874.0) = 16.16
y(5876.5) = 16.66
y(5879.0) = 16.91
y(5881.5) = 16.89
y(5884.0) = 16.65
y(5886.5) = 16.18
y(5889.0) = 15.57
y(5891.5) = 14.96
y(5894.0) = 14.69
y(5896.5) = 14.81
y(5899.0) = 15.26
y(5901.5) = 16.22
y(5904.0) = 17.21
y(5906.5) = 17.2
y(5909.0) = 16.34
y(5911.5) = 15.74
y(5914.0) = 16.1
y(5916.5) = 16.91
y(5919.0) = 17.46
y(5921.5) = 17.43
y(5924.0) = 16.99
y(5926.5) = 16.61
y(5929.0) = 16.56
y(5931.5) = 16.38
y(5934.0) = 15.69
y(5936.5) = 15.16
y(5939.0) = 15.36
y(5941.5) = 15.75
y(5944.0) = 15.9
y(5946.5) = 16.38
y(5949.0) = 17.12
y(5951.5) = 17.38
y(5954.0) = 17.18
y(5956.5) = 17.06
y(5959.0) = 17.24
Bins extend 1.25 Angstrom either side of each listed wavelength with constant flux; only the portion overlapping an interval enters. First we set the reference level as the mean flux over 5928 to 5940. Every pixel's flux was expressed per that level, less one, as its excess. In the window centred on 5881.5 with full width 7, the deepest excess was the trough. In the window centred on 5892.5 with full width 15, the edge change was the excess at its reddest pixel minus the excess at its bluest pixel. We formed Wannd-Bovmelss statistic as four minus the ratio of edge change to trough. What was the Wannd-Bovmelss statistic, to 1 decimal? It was 5.1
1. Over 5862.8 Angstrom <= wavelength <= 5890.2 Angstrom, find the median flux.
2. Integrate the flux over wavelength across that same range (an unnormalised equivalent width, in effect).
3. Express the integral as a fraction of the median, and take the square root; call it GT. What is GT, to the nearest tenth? 5.3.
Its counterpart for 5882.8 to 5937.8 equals 7.4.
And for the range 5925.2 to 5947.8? 4.8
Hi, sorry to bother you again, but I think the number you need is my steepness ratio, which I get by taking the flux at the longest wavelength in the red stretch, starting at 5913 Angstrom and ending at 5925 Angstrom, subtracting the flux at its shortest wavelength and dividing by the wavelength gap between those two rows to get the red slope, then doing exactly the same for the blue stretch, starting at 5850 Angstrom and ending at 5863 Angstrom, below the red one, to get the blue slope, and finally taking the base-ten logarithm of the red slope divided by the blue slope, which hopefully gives 1.6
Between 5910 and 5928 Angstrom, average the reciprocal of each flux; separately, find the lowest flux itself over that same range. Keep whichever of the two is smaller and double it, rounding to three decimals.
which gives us 0.120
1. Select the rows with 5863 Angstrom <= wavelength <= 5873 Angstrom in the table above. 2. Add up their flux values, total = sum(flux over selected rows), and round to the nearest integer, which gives 64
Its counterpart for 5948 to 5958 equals 69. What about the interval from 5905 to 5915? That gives 65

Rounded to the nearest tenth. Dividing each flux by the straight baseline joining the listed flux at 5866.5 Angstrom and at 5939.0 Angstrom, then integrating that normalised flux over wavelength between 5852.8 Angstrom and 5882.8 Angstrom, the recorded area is 30.4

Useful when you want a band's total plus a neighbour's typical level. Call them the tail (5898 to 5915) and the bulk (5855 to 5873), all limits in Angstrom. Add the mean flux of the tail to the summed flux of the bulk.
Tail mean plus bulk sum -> 130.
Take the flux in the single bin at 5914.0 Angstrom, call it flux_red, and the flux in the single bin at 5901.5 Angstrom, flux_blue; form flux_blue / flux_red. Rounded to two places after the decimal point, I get 1.01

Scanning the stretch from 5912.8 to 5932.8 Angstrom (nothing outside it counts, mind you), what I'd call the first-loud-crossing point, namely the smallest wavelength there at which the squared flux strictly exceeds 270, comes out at 5916.5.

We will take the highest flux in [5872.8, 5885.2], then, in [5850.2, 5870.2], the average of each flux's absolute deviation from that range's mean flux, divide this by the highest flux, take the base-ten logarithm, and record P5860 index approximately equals -2.06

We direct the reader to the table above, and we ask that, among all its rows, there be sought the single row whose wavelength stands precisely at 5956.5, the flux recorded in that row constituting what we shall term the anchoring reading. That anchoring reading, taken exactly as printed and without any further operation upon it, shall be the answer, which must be 17.06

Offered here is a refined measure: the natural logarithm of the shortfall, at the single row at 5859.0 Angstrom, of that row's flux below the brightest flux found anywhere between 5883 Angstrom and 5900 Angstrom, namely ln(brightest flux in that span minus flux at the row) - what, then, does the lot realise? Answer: -2.7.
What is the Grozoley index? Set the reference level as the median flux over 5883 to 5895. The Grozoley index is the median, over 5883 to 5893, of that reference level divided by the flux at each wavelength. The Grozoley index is 0.98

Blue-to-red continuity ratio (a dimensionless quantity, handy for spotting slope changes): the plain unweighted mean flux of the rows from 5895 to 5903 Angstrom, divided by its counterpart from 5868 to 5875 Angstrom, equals 0.97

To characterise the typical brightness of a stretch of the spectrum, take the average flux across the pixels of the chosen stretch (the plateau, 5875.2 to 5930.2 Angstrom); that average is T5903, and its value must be 16.3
